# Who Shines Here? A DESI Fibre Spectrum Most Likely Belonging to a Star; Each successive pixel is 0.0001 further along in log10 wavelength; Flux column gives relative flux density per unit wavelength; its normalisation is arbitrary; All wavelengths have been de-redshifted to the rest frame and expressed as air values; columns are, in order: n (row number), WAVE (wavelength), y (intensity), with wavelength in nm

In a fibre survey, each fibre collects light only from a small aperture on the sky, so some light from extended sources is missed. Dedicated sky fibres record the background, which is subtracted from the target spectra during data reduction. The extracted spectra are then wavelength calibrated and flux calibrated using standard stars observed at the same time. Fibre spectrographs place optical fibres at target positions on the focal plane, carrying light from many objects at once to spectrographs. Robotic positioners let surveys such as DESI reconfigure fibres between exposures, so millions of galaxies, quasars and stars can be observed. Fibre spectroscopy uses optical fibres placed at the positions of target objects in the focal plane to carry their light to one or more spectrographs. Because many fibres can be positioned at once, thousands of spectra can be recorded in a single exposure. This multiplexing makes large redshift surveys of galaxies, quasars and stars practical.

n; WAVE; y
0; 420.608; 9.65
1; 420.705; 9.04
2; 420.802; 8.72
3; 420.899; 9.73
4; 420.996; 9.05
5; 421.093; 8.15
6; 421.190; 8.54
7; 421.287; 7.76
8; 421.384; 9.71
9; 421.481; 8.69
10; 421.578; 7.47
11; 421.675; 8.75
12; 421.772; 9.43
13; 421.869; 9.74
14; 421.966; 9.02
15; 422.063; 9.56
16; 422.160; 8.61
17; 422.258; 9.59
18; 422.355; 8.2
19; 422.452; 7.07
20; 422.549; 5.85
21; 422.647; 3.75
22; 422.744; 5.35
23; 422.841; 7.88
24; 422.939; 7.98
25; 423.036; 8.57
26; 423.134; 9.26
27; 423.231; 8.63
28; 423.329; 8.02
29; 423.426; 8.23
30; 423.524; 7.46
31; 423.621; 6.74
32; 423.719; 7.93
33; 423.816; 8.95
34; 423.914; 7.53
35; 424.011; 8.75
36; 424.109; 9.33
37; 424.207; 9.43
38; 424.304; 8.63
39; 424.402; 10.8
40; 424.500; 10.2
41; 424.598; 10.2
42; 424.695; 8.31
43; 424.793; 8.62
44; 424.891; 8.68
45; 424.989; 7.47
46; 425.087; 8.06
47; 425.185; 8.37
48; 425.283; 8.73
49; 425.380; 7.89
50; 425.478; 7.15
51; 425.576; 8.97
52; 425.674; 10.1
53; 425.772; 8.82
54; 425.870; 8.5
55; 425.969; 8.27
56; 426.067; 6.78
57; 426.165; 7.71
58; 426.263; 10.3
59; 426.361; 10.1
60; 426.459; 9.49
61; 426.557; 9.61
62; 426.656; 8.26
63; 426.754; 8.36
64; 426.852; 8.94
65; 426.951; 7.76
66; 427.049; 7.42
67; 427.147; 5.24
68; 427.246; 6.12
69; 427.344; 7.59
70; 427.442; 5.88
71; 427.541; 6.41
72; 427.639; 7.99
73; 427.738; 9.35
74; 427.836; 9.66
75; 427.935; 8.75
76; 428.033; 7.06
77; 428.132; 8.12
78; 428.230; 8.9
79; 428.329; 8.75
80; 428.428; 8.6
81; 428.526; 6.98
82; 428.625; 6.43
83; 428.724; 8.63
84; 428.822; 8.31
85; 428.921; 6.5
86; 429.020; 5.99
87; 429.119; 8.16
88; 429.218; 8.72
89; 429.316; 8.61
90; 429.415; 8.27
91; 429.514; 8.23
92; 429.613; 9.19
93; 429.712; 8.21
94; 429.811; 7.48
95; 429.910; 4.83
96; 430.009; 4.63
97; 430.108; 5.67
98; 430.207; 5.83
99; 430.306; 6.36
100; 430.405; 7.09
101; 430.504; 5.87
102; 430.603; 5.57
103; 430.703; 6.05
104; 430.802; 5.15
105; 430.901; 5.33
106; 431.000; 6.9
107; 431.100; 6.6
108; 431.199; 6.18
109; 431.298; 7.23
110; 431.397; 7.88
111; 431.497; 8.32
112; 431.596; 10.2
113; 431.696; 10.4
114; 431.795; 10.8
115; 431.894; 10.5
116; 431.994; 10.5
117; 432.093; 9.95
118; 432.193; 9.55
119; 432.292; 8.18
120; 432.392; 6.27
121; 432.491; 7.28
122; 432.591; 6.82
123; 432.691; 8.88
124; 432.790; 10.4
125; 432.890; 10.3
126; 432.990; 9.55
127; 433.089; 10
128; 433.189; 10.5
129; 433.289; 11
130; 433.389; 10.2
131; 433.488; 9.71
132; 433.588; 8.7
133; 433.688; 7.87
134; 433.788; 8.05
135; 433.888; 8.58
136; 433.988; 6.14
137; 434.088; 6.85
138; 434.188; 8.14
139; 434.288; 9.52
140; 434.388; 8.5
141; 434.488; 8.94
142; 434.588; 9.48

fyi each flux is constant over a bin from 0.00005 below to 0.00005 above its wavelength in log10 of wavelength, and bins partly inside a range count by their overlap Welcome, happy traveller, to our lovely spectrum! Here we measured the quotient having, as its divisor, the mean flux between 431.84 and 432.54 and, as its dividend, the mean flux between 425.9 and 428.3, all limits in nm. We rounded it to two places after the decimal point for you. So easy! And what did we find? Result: 0.91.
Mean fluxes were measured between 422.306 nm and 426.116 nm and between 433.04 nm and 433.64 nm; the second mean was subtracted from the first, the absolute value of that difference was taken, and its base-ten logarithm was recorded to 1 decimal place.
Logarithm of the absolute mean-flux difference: 0.3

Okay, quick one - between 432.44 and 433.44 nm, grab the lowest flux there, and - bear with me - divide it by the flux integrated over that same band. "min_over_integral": 0.7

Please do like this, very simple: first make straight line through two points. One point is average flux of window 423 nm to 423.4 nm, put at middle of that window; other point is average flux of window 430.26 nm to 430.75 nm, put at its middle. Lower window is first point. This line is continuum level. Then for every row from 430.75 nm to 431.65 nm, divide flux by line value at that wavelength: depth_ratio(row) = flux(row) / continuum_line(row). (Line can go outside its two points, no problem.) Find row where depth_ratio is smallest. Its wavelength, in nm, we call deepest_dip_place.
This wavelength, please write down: 430.802 nm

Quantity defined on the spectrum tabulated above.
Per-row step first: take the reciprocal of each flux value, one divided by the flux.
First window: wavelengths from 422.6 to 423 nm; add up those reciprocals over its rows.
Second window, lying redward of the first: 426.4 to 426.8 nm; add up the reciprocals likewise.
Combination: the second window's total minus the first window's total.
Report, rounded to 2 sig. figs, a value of -0.26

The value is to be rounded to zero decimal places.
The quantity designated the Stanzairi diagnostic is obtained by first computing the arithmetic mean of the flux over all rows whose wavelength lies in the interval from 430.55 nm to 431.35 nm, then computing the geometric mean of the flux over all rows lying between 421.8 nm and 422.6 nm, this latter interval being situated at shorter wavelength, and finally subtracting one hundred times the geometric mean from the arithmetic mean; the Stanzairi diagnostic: -828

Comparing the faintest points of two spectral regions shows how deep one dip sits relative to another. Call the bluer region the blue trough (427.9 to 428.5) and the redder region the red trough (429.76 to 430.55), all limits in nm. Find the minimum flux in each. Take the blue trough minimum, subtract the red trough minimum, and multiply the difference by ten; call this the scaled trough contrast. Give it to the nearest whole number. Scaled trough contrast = 24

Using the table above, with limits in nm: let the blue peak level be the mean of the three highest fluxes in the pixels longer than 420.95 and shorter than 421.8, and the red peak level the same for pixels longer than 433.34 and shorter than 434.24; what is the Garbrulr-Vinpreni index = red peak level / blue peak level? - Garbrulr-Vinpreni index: 1.01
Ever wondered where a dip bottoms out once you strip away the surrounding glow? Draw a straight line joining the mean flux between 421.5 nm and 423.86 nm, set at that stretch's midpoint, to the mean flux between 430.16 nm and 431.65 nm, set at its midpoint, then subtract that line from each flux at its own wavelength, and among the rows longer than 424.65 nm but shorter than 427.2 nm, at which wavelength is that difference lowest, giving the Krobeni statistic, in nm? 427.147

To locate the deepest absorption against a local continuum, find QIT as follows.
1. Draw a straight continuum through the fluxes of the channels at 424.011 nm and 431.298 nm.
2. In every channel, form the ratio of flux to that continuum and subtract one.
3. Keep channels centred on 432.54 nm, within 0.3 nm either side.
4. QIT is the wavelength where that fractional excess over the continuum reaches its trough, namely 432.392 nm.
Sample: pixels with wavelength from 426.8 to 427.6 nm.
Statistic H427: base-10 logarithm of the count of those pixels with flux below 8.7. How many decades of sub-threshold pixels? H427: 0.85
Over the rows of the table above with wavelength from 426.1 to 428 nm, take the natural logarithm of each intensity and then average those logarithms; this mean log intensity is 2.08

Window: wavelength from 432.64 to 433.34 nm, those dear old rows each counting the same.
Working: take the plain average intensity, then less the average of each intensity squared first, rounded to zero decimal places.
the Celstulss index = -92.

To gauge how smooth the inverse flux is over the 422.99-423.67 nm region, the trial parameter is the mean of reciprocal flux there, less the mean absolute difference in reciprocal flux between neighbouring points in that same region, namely 0.115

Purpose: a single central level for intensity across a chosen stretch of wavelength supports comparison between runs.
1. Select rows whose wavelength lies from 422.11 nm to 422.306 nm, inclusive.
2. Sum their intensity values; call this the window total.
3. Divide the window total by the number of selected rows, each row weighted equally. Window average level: 9.1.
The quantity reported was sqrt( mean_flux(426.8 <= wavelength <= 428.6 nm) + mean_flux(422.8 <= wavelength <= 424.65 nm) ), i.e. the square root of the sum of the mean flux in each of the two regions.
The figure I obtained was 4.05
